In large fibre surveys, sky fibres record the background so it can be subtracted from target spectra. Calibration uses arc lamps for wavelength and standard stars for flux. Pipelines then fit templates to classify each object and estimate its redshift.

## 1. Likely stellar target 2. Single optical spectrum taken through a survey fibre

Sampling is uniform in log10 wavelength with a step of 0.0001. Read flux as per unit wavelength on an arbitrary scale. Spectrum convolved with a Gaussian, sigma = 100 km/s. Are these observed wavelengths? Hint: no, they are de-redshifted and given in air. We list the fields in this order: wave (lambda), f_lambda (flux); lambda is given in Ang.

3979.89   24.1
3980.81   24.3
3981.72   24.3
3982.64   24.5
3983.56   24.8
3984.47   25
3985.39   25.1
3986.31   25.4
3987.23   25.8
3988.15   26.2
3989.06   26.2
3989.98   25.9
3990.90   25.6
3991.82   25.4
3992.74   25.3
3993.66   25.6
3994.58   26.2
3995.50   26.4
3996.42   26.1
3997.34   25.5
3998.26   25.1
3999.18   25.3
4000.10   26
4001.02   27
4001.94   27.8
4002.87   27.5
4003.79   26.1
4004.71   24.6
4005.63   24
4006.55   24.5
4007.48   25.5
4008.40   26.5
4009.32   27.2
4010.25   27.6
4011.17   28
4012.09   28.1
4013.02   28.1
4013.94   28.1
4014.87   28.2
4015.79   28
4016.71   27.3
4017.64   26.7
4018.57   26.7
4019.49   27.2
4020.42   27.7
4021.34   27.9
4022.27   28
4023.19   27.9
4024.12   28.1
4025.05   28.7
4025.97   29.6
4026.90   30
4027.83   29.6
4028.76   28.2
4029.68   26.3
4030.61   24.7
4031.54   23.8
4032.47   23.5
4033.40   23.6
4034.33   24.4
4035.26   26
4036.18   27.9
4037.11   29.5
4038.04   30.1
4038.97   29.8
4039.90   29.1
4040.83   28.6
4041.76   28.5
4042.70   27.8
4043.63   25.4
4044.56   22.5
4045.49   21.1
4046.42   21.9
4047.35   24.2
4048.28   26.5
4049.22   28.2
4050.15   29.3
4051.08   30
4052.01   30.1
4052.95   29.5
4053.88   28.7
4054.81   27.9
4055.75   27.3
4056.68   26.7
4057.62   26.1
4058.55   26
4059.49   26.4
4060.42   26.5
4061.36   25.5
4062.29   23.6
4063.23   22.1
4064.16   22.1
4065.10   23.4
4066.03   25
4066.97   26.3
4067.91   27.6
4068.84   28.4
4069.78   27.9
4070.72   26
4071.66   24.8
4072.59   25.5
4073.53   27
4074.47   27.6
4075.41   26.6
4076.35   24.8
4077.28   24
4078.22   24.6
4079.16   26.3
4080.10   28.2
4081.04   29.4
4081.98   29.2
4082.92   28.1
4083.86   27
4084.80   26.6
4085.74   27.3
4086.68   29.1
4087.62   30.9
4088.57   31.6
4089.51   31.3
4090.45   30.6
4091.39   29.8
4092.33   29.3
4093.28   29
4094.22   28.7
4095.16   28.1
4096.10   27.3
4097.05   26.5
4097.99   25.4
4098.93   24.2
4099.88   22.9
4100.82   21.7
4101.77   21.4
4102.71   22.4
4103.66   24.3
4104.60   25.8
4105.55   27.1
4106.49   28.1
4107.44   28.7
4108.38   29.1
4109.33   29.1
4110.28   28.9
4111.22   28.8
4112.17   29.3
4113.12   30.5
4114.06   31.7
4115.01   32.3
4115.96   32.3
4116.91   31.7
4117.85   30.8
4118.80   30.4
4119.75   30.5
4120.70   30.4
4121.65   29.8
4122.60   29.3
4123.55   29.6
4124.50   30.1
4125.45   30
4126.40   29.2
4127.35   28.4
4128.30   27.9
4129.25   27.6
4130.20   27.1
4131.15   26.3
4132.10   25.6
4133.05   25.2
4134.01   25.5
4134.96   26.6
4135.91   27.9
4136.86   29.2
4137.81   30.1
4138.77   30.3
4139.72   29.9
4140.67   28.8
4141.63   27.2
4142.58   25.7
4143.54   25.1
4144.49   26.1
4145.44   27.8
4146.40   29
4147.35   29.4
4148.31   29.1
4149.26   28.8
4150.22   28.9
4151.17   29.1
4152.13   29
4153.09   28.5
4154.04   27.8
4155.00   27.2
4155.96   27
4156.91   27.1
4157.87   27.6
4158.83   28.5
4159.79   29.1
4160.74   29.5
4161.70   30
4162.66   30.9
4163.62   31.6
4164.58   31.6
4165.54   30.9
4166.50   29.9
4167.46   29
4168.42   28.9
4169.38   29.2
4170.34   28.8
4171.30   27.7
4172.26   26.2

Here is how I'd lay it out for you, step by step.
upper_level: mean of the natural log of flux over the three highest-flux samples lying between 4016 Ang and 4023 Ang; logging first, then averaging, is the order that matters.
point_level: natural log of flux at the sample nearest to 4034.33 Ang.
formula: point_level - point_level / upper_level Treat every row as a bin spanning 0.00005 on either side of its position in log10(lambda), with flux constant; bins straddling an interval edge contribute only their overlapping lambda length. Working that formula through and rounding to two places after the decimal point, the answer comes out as 2.23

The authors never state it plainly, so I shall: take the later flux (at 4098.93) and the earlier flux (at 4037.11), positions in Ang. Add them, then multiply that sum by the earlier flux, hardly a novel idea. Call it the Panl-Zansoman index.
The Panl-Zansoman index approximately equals 1584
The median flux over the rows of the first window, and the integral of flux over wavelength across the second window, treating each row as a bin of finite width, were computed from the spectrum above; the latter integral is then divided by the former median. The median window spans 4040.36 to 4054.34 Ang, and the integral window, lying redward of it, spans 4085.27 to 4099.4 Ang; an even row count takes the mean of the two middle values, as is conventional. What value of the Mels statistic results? 14.3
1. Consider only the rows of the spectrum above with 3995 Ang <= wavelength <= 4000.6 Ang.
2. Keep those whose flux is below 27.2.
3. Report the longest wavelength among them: 4000.10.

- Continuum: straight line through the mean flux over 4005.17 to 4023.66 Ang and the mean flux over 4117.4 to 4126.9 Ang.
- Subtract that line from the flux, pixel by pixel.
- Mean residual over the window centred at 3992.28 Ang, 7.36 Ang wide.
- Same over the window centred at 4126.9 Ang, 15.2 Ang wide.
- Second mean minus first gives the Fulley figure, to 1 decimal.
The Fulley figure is -1.1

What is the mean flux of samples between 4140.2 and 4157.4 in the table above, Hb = 27.9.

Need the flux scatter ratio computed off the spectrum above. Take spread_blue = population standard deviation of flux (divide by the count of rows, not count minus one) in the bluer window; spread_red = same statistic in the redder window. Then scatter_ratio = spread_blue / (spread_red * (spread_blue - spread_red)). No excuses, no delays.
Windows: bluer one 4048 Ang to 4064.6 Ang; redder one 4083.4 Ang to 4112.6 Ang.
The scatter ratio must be -2.3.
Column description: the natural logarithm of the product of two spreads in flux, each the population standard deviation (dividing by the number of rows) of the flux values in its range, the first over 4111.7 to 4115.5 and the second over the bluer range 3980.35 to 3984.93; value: -1.1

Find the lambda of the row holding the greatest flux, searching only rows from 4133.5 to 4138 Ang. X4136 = 4137.81 Ang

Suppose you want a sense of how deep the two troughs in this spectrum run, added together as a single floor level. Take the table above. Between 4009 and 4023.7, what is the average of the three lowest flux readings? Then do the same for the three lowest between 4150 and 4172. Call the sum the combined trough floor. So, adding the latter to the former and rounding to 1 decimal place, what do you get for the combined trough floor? 54.0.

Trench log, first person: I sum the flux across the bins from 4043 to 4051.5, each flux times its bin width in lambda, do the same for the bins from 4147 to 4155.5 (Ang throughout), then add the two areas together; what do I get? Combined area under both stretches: 460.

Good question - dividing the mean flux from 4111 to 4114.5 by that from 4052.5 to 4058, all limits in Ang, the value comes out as 1.09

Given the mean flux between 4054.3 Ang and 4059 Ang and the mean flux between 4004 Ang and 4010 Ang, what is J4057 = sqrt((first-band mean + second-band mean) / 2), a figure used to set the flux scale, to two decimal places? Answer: 5.11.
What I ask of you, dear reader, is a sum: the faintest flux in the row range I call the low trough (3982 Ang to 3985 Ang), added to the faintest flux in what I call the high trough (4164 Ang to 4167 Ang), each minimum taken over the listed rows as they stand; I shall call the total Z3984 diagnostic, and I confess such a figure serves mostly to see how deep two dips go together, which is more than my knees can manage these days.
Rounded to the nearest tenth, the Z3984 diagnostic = 54.4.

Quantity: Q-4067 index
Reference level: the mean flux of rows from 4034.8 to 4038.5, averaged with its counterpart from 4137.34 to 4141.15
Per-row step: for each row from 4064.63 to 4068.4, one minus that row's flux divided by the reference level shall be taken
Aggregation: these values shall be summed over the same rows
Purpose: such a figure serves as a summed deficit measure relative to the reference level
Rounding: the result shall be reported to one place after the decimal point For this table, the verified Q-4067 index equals 0.5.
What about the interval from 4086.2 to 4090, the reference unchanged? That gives -0.2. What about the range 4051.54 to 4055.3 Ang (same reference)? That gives 0.0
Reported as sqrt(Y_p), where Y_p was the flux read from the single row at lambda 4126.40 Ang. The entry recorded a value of 5.40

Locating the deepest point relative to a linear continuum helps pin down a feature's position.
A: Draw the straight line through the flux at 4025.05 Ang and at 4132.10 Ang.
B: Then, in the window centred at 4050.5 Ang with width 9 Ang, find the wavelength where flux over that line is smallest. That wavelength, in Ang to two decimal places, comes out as 4046.42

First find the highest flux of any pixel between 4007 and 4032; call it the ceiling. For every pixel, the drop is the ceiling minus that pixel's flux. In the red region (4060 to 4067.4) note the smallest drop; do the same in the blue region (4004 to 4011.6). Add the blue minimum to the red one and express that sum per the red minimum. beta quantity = 1.6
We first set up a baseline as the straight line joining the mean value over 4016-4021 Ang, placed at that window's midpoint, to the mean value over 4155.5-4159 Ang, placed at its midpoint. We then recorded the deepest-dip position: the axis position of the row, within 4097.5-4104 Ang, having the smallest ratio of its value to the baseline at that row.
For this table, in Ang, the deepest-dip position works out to 4101.77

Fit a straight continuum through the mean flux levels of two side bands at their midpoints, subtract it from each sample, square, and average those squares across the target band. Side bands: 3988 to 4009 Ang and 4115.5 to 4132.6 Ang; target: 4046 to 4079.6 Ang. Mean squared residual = 6.7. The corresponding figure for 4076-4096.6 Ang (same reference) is 3.9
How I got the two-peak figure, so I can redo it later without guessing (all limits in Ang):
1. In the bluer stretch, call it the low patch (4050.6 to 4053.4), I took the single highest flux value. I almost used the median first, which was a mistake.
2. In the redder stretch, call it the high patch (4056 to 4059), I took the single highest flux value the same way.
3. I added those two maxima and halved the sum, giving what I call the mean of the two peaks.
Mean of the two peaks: 28.4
